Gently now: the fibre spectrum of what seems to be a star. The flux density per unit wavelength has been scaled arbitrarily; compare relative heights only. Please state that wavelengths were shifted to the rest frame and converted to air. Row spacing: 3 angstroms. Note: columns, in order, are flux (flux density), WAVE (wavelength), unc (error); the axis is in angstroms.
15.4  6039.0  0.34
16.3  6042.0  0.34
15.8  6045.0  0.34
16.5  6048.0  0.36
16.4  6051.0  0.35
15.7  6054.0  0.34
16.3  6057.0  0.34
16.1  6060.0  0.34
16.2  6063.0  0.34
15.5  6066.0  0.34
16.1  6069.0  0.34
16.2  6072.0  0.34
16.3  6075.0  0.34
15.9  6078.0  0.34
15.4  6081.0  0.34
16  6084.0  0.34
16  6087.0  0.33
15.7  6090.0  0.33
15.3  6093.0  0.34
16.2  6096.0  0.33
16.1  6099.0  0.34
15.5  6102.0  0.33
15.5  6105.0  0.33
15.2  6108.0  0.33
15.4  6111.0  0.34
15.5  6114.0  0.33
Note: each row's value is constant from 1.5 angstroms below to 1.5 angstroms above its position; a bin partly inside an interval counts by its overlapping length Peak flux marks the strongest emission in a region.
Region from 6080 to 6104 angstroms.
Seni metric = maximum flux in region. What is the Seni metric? 16.2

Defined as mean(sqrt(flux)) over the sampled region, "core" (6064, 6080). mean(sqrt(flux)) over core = 4.00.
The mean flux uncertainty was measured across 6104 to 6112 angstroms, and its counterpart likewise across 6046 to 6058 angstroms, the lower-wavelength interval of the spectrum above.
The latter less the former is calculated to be 0.014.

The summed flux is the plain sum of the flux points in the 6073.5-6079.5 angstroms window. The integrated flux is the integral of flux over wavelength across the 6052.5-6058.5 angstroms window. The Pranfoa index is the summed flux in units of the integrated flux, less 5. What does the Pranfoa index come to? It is -4.665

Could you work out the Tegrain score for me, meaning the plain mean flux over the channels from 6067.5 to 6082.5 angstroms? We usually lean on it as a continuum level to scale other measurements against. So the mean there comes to 16.0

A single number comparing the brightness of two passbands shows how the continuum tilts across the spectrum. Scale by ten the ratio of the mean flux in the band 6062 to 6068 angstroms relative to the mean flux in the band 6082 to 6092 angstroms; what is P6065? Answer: 10.0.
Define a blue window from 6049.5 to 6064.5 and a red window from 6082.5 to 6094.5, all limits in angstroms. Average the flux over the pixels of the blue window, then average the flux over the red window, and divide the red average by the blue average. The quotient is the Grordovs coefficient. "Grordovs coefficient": 0.976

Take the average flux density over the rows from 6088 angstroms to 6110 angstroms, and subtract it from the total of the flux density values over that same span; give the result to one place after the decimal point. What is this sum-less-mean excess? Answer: 93.9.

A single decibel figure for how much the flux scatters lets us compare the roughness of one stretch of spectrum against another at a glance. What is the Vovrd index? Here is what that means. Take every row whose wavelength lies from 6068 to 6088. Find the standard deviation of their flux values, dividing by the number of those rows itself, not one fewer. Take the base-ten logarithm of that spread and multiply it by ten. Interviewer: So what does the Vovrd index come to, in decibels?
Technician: -5.69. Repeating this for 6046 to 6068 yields -4.66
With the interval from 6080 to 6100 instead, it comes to -4.85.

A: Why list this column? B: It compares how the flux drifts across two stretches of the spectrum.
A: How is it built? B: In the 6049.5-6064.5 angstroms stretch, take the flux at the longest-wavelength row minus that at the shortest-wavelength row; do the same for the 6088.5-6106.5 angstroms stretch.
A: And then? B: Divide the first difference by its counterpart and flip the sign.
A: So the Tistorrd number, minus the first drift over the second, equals -1.00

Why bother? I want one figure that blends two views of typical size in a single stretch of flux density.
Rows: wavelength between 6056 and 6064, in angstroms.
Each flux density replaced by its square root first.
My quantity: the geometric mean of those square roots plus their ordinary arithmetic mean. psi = 8.05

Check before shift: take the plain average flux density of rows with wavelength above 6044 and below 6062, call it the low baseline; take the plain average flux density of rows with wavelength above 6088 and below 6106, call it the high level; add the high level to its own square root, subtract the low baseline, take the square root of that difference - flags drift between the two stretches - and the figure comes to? 1.88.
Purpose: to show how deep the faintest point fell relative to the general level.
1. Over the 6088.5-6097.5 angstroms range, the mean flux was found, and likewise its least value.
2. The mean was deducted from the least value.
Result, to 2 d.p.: -0.43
